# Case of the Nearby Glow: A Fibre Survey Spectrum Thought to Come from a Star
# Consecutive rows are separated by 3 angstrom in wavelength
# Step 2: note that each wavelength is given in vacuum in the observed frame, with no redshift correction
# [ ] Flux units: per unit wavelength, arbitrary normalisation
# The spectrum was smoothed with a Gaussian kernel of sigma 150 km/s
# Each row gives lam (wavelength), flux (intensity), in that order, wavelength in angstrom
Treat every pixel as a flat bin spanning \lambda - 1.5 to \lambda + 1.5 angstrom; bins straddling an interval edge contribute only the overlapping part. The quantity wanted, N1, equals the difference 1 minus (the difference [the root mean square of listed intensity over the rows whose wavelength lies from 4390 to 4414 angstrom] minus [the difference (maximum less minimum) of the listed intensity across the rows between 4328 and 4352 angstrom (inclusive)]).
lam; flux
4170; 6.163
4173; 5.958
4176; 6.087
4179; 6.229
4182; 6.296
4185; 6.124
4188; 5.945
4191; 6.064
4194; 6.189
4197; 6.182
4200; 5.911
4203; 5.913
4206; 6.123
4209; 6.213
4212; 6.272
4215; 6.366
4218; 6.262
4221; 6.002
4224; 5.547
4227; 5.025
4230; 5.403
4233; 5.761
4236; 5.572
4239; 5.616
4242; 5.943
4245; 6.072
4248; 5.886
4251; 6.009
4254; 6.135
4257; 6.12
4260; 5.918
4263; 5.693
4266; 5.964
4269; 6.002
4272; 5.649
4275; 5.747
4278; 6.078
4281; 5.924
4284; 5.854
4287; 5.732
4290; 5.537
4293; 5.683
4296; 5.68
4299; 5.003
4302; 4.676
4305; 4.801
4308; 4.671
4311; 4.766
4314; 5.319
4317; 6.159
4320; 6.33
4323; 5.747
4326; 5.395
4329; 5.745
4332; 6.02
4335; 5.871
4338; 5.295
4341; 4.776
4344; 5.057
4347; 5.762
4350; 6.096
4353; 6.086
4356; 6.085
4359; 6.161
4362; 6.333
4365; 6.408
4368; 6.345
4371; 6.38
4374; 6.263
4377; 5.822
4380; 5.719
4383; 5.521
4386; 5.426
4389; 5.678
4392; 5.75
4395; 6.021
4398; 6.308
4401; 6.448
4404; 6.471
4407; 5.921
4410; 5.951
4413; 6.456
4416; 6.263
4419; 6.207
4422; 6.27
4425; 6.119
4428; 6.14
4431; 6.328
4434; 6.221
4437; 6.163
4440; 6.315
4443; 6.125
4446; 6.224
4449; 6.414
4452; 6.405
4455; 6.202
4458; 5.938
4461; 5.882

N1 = -3.85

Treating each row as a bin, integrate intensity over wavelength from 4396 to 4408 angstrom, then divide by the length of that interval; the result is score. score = 6.3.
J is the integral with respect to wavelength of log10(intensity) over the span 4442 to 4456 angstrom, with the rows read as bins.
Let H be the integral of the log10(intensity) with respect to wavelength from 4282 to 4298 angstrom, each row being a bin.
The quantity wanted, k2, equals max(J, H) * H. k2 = 146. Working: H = 12.1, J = 11.2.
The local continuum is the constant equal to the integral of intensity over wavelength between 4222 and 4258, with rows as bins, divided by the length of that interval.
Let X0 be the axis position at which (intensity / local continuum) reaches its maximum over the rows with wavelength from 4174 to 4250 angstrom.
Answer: 4215 angstrom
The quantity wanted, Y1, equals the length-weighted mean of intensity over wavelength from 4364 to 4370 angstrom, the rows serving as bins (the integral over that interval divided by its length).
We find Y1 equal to 6.37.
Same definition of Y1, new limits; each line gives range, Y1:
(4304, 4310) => 4.73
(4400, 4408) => 6.29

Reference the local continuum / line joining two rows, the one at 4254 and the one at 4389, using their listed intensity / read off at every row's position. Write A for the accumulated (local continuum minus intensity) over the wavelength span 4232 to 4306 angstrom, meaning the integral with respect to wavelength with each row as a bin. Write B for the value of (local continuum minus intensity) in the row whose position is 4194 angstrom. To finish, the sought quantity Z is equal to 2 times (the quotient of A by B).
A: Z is 353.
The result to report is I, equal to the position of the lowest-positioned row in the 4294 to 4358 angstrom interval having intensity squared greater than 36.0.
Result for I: 4317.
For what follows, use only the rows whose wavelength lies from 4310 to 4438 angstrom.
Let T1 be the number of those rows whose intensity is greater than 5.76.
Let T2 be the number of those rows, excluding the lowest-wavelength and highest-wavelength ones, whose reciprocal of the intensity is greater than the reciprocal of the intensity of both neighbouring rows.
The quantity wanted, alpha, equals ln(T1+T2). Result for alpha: 3.6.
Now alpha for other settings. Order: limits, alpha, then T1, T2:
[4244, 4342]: 3.1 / 15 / 7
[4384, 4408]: 1.6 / 5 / 0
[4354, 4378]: 2.2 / 8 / 1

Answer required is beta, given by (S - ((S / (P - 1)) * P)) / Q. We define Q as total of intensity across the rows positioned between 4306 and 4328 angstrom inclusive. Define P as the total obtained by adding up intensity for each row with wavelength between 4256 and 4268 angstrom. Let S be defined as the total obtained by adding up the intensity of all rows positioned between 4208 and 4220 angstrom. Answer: -0.029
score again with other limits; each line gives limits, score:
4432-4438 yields 6.2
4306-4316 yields 5.0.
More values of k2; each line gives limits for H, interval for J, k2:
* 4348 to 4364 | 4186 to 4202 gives 159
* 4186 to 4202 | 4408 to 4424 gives 159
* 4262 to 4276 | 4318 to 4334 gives 131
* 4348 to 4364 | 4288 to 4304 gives 159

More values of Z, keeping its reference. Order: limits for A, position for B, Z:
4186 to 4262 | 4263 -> 110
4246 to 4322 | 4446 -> -77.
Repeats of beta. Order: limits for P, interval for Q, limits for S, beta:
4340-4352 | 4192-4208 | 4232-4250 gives -0.056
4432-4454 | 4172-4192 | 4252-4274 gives -0.023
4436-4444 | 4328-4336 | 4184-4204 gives -0.136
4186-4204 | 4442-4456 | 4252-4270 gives -0.032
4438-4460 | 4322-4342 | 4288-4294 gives -0.007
